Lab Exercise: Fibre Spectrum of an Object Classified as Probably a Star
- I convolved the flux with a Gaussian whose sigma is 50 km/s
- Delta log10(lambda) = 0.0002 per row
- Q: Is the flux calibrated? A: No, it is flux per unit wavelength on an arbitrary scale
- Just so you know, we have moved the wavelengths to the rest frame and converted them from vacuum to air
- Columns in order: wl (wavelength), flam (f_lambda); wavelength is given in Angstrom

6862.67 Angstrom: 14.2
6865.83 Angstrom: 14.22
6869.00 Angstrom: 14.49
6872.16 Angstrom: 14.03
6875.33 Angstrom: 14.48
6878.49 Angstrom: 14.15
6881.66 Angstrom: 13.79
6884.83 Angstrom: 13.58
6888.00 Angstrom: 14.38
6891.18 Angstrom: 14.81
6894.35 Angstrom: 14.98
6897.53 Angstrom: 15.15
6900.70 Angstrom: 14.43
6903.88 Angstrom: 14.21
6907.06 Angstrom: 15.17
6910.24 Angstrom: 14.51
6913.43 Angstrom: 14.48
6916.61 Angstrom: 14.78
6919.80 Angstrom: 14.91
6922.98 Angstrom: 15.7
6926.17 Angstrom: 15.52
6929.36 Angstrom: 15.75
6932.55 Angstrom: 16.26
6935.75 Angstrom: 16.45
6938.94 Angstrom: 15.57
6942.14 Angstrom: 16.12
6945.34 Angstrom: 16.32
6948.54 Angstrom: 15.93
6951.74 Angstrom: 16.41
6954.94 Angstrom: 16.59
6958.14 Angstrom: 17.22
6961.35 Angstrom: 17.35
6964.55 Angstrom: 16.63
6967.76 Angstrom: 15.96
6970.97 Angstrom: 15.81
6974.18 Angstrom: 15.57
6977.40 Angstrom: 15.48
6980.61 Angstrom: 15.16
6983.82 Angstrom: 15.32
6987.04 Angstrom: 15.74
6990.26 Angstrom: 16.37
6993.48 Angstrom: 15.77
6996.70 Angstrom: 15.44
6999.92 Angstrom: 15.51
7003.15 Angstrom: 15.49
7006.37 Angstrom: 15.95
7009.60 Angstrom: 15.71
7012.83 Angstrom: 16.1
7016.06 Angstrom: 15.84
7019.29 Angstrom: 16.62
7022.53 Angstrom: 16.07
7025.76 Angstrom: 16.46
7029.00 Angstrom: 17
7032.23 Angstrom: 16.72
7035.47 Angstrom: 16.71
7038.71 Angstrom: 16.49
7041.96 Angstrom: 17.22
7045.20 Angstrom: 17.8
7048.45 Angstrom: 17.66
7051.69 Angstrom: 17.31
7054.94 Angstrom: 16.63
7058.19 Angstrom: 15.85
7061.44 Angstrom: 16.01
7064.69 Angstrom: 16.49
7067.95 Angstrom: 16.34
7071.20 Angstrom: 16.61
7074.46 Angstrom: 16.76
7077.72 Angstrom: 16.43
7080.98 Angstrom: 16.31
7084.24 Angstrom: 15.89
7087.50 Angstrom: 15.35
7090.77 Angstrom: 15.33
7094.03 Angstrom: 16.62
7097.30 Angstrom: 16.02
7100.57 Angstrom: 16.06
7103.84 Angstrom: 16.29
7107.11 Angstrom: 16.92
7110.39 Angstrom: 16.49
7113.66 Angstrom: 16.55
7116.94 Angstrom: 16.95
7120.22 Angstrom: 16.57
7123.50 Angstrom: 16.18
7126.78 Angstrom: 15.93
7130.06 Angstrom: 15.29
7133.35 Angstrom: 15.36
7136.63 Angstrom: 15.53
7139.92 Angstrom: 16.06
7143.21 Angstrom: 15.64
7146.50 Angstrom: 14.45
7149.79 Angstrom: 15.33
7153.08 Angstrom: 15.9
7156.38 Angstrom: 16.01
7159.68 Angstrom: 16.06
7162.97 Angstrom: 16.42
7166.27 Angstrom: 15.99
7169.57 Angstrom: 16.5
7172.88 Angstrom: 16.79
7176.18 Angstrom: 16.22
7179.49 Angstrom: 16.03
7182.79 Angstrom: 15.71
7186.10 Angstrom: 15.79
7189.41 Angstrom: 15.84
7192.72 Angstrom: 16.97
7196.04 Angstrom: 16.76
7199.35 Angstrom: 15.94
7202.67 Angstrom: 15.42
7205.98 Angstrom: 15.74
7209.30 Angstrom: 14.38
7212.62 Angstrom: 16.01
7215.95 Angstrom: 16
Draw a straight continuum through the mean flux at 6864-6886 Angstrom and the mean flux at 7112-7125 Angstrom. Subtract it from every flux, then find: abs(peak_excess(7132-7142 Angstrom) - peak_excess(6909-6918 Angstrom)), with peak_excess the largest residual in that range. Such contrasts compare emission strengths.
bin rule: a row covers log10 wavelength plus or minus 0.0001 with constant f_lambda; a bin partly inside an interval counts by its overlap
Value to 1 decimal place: 1.0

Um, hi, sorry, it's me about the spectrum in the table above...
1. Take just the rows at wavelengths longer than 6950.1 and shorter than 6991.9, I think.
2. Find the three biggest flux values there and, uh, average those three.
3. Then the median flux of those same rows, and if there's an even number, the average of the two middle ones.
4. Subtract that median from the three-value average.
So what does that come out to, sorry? 1.11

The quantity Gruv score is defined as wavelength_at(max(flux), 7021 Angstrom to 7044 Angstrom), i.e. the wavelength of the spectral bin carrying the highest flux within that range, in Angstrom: 7041.96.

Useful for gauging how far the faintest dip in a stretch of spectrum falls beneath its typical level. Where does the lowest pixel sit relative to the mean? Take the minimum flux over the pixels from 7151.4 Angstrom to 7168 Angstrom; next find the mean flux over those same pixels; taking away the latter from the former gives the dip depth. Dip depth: -0.18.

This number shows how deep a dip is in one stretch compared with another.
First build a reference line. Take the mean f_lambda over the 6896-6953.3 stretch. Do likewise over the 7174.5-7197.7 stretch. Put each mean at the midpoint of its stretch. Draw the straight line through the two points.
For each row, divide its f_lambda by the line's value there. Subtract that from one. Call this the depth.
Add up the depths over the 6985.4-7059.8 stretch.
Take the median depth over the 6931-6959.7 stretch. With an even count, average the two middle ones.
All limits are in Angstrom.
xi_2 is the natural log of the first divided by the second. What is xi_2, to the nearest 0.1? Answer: 2.9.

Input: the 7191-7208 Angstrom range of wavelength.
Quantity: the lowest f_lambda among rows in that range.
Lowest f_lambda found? 15.42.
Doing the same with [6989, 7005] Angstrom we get 15.44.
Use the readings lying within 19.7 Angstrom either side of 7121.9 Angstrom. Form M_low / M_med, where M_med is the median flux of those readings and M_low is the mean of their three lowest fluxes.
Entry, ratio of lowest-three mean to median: 0.948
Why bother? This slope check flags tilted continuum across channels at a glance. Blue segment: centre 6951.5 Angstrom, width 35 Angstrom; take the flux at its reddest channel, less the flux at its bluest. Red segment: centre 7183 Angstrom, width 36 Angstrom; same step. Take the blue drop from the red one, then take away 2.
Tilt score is -1.6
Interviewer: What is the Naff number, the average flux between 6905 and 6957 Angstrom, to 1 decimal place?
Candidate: 15.7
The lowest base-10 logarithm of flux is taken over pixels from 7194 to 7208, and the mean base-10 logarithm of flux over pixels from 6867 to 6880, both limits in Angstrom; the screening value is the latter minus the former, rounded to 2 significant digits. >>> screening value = -0.033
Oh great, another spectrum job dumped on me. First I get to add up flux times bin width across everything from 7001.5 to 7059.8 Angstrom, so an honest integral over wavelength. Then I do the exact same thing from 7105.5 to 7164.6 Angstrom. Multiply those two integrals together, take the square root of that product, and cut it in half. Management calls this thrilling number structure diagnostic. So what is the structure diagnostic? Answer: 477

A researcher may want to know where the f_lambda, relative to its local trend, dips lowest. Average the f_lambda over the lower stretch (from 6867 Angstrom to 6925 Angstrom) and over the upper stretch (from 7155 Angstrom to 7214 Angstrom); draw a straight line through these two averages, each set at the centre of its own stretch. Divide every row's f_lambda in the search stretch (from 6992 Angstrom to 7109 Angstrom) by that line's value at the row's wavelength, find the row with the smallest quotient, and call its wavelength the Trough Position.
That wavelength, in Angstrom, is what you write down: 7090.77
